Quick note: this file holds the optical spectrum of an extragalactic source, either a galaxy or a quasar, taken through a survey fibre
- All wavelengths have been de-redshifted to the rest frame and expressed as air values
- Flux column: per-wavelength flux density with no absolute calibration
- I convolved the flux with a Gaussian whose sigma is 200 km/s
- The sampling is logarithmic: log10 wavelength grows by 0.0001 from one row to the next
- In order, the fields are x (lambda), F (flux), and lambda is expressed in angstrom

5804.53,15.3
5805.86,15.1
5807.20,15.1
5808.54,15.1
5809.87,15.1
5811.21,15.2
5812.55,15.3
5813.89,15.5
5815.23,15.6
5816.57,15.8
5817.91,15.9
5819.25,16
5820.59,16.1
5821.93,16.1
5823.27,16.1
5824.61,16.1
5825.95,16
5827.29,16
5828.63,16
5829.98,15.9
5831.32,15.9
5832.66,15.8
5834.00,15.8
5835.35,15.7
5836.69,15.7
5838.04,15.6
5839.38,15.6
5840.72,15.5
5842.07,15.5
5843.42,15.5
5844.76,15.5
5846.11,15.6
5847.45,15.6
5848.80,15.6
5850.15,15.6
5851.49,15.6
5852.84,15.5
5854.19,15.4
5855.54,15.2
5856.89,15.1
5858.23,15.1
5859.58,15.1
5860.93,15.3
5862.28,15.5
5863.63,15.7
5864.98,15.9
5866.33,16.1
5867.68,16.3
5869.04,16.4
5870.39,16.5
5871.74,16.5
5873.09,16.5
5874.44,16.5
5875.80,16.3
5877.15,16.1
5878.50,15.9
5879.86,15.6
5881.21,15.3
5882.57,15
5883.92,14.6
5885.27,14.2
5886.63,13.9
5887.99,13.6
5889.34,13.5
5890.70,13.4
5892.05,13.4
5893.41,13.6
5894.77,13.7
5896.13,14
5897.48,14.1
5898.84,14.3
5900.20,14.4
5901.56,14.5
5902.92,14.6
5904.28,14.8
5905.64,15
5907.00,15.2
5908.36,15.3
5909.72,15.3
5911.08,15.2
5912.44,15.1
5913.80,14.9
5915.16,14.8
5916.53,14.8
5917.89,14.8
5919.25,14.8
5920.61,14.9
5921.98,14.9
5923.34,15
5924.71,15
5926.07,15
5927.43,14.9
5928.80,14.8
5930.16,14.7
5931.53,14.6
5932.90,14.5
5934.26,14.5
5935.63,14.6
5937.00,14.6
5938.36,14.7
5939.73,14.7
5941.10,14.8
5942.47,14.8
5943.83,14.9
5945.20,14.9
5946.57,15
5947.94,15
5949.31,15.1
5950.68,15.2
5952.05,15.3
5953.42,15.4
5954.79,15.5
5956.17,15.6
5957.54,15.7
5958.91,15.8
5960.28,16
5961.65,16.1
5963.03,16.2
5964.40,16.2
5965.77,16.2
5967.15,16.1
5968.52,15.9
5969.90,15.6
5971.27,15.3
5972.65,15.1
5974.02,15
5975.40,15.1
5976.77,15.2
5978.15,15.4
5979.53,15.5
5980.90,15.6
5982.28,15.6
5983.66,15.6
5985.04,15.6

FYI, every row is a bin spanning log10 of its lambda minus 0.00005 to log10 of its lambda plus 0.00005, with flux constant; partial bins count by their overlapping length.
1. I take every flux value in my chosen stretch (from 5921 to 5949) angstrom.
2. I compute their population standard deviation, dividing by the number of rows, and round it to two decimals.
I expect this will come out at 0.17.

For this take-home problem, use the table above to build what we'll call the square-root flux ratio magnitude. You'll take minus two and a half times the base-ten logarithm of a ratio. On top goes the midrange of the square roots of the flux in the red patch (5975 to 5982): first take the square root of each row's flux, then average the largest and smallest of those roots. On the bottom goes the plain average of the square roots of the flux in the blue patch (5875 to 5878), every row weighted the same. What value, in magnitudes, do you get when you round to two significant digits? 0.029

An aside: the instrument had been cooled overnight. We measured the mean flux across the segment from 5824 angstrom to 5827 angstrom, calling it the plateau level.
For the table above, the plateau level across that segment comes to 16.1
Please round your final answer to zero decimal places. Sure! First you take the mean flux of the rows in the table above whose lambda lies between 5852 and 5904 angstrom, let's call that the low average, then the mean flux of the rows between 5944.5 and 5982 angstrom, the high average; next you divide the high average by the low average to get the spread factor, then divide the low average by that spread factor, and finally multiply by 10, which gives 146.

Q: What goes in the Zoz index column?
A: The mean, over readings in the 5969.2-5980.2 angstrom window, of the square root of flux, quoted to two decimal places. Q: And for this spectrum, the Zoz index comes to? 3.91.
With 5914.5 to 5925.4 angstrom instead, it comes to 3.86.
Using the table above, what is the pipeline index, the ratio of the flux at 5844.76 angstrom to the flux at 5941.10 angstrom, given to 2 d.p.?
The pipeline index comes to 1.05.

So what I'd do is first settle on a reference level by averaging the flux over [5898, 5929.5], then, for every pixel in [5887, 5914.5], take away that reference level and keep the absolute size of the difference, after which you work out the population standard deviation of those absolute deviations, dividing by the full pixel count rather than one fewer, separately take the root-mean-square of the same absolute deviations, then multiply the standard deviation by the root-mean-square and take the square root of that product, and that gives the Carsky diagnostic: 0.64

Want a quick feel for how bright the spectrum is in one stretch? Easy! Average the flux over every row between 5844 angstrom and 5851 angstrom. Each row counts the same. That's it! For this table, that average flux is 15.6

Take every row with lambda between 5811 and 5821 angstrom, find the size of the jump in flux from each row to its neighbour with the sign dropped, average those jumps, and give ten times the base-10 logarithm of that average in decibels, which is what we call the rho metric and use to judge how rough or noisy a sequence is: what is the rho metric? -8.9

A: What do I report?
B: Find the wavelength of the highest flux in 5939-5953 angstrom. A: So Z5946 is 5952.05 angstrom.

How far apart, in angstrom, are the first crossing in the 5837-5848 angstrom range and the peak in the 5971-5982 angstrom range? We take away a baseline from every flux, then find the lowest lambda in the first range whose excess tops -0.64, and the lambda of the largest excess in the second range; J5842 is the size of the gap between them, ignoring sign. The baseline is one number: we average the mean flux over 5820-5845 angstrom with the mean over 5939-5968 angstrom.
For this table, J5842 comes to 142.9 angstrom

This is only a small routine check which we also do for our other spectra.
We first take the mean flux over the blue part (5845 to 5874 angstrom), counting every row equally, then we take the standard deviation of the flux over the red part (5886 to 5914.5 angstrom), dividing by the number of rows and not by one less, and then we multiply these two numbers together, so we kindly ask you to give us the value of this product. 10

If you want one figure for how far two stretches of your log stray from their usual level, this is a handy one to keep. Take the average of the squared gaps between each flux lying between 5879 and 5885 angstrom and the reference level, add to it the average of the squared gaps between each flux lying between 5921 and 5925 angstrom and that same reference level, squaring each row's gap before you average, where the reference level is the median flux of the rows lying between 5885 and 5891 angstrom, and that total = 4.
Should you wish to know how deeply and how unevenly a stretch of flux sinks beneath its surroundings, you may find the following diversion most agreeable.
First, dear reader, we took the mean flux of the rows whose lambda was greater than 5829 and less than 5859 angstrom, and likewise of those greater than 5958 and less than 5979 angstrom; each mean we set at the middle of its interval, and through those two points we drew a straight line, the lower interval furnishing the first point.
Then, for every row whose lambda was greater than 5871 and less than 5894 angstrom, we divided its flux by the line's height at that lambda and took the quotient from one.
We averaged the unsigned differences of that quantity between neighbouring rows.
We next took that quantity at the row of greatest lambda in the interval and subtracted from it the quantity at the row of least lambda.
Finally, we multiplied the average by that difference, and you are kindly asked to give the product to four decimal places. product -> 0.0025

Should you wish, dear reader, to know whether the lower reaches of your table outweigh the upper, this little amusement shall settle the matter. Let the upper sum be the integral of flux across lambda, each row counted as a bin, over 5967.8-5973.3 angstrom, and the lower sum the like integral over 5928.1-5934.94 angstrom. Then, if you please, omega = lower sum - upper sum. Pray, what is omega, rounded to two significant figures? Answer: 15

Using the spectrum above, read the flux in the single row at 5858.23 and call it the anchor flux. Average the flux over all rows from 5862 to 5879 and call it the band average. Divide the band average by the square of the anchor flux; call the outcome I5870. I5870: 0.071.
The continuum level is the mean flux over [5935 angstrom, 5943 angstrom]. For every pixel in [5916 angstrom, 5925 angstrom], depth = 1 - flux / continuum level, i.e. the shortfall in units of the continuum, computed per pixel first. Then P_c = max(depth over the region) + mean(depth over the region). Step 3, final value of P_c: -0.02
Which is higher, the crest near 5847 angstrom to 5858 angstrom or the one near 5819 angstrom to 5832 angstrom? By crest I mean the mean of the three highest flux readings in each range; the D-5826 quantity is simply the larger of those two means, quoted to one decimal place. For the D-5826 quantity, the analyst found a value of 16.1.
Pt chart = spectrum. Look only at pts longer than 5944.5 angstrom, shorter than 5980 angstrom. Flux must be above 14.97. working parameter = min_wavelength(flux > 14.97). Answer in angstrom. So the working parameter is 5946.57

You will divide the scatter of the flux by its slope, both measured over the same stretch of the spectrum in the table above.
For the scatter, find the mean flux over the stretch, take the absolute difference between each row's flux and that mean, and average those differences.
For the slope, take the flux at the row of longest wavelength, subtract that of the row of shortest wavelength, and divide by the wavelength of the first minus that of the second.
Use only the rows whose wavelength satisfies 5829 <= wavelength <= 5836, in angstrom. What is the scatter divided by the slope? -1.72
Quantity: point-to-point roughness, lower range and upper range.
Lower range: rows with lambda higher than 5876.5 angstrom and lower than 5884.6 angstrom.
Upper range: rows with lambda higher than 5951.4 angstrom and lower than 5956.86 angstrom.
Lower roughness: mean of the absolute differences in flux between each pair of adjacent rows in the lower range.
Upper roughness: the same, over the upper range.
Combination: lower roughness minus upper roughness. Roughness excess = 0.20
